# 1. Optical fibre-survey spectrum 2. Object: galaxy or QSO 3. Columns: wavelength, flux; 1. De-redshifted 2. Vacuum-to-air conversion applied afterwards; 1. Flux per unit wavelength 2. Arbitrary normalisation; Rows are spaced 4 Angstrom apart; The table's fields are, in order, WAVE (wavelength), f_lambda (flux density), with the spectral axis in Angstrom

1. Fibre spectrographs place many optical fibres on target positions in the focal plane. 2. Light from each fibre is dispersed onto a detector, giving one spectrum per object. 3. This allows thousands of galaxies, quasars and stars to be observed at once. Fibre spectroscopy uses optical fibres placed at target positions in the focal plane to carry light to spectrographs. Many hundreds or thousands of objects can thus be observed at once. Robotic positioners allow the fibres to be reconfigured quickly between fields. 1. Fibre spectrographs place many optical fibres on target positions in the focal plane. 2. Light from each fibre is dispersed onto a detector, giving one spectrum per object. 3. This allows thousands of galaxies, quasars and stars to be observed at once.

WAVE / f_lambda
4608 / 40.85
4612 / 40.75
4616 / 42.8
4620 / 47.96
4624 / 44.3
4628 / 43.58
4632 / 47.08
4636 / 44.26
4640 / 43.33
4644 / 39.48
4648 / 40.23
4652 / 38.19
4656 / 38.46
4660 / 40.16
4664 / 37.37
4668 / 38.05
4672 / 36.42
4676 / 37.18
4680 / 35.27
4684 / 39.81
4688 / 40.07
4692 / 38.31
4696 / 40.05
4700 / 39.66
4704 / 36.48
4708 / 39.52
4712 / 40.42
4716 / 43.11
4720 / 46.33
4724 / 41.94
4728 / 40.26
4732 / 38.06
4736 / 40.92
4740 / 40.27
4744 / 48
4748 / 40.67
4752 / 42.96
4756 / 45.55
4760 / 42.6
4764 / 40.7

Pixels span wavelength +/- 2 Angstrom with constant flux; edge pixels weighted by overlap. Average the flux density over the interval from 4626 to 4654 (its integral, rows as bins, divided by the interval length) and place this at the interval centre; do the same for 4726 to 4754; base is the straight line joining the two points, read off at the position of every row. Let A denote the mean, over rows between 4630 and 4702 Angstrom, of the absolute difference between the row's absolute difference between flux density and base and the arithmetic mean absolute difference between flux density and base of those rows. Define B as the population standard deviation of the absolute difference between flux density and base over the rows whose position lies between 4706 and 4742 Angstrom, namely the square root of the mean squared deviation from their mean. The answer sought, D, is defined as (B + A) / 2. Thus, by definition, 1.33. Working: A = 1.35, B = 1.32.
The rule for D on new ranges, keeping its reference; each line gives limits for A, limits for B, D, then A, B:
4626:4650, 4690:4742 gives 1.24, 0.99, 1.48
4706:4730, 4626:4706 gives 1.32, 1.05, 1.60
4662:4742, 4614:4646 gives 1.67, 1.62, 1.71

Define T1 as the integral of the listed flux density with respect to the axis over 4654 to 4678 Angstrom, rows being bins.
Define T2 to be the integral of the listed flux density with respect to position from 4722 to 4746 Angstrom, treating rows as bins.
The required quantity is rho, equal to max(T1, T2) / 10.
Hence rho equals 100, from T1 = 911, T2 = 998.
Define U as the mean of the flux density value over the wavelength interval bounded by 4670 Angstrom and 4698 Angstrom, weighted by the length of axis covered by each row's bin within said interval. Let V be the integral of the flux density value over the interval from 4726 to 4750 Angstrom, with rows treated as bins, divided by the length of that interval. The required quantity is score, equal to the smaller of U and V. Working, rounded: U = 38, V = 41.4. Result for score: 38.2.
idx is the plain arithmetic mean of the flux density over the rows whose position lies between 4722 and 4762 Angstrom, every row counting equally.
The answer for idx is 42.1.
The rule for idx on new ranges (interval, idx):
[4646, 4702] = 38.5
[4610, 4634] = 44.4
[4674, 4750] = 40.3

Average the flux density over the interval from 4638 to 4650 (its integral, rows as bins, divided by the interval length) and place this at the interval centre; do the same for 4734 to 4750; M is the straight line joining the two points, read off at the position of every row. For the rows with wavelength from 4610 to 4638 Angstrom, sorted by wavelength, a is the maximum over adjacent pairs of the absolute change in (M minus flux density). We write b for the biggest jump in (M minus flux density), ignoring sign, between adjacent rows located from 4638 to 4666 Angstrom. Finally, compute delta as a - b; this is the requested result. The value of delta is 1.2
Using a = 5.1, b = 3.9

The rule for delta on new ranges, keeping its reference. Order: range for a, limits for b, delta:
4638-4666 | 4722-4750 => -3.8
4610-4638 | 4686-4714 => 1.9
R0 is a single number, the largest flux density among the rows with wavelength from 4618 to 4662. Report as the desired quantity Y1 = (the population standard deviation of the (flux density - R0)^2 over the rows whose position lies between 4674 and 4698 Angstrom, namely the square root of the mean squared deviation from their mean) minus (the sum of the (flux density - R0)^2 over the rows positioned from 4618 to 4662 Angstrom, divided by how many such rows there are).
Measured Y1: -5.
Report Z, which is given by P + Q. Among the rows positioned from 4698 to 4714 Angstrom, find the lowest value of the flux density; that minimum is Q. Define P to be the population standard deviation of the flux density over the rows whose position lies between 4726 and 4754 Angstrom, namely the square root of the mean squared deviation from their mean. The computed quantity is 39.4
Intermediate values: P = 2.93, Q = 36.48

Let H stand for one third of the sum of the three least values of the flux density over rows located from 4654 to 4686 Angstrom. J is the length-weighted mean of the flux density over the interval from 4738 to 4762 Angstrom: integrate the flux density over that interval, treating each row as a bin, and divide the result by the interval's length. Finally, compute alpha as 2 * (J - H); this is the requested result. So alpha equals 14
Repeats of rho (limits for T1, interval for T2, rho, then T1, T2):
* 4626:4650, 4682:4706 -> 103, 1032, 938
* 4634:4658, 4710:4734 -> 100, 976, 1000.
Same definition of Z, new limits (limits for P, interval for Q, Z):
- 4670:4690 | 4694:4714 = 38.4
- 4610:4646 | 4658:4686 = 37.8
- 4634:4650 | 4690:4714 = 38.5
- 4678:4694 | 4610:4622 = 42.7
